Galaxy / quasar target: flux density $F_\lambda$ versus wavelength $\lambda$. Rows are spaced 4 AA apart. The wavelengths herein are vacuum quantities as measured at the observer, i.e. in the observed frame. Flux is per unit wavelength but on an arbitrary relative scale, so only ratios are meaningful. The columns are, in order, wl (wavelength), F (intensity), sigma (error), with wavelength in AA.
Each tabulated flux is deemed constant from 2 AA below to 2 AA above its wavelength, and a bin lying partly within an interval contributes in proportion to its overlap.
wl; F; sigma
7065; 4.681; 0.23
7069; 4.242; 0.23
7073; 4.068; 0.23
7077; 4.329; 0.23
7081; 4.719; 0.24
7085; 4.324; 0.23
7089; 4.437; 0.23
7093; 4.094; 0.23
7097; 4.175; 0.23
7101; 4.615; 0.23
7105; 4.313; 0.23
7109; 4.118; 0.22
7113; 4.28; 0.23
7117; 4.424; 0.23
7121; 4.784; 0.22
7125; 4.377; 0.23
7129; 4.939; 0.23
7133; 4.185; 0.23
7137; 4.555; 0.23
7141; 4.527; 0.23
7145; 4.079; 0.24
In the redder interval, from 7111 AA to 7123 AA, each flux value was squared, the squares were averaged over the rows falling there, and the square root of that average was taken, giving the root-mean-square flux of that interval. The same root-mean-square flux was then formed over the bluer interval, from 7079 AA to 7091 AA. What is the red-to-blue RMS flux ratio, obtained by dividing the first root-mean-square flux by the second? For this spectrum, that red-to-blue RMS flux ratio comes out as 1.00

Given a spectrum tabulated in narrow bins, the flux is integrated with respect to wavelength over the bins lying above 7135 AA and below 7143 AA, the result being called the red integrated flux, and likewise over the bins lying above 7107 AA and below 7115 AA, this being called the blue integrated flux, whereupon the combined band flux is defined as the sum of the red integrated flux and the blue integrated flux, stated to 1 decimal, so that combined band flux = 69.9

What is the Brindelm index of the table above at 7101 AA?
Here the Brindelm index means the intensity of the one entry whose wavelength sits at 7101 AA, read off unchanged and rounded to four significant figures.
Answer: 4.615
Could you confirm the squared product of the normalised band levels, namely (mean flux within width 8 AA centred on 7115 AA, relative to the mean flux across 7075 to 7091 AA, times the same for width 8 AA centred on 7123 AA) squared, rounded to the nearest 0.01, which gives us 1.01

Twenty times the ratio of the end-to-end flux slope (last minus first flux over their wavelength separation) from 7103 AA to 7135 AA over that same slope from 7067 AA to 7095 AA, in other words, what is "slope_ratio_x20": 15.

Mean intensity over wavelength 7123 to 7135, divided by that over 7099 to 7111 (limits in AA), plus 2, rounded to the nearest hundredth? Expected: 3.03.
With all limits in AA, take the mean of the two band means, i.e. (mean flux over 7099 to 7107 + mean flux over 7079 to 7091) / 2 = 4.48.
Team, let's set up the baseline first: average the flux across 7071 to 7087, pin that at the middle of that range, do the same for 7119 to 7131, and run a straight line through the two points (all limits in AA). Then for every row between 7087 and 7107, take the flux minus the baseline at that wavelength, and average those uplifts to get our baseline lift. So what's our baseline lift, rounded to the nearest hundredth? -0.17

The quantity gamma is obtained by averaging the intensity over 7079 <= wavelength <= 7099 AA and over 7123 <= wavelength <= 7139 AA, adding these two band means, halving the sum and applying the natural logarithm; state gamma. 1.49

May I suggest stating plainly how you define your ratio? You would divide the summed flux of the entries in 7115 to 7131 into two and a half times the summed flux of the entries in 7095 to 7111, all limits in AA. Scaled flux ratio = 2.32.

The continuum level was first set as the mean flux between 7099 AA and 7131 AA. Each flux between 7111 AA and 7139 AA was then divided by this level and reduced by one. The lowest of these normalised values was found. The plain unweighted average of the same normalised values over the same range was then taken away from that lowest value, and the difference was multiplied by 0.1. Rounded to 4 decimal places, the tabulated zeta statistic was -0.0072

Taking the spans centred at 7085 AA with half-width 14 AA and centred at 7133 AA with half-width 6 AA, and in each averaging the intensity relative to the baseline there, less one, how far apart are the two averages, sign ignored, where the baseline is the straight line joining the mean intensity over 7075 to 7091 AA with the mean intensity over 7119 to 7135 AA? 0.028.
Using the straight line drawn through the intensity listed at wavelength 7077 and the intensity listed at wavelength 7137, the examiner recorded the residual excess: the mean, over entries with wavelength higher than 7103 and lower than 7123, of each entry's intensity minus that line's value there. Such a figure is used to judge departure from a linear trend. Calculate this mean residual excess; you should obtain -0.08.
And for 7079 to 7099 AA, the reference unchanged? -0.02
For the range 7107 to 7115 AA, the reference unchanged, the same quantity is -0.26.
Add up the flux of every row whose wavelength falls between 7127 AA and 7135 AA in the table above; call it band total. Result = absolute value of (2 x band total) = 18.2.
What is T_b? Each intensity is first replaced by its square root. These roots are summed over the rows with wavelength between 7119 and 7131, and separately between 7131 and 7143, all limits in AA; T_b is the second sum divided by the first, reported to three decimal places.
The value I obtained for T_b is 0.970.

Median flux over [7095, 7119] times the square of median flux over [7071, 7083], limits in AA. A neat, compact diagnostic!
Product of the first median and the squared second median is 80.5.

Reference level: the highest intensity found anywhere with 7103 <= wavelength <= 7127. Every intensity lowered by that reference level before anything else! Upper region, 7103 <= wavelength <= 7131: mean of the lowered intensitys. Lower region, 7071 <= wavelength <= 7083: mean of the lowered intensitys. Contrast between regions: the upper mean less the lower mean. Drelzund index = 0.09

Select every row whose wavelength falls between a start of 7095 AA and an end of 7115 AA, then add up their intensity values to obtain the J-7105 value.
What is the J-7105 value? 21.50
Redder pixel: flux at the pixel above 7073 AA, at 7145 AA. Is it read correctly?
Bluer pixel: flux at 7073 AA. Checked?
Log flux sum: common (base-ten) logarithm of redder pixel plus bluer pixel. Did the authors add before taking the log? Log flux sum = 0.911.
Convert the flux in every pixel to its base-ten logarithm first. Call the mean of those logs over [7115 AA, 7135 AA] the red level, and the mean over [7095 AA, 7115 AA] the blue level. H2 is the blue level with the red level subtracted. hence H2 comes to -0.023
